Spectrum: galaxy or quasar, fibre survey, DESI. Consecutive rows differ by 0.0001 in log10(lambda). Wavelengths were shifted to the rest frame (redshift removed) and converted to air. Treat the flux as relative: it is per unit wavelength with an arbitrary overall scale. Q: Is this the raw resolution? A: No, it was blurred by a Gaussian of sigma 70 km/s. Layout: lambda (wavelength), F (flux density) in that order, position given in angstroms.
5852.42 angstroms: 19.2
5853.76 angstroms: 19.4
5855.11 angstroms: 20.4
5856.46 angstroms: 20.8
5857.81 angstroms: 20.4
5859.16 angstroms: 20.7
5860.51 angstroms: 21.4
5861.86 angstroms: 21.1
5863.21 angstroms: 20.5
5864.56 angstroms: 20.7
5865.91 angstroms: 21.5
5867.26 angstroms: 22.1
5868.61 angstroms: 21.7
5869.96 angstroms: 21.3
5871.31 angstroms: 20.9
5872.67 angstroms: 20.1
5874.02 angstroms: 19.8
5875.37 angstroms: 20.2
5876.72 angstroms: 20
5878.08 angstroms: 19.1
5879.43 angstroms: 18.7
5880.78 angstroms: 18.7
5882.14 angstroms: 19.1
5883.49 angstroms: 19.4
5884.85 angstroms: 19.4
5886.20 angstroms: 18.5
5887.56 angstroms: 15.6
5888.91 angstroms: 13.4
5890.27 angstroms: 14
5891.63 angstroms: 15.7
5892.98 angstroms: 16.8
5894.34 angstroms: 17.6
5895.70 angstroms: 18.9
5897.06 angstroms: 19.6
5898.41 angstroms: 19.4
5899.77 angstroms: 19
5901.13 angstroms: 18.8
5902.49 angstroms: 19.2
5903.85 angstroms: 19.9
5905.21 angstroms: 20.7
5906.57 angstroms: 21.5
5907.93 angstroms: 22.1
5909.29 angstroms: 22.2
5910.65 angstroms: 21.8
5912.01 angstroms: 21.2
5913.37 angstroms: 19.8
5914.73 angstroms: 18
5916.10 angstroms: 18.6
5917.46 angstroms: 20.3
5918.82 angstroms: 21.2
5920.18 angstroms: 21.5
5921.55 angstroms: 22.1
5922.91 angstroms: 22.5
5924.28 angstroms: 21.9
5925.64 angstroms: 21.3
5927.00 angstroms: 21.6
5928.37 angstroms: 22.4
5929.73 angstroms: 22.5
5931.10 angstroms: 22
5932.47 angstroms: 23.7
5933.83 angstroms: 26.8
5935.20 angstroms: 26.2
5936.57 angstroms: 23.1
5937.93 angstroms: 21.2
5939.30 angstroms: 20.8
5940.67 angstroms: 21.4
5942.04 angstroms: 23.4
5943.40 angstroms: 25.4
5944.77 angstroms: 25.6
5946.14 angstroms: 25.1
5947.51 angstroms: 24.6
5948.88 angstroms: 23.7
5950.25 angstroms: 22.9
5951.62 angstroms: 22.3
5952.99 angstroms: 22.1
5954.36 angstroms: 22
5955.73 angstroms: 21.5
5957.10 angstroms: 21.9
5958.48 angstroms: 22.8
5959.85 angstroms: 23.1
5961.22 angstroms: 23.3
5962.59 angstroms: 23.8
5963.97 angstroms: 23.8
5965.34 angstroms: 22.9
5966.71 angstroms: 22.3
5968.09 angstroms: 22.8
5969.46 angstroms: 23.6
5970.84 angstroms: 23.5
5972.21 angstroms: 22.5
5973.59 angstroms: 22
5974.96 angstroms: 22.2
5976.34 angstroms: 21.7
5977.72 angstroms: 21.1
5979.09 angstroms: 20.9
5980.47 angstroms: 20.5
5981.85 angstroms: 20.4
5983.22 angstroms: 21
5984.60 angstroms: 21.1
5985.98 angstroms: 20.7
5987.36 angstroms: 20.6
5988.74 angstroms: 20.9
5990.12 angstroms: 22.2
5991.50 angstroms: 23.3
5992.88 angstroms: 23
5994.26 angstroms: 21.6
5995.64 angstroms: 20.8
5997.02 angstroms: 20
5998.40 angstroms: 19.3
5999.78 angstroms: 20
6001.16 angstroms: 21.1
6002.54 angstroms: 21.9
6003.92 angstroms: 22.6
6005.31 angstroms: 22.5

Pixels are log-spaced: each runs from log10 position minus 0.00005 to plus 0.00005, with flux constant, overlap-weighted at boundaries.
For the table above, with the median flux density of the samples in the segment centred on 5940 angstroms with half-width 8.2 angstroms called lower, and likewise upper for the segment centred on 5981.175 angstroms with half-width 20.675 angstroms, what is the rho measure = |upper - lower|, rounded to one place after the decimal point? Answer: 2.5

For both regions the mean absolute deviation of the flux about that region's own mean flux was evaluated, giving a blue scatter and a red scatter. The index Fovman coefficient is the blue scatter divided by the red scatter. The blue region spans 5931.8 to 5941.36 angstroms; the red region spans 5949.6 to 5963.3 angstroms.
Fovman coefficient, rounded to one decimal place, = 3.2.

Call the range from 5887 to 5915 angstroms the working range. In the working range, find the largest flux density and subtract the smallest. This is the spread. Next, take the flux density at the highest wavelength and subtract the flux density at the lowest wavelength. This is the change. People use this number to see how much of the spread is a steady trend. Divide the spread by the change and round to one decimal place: 3.7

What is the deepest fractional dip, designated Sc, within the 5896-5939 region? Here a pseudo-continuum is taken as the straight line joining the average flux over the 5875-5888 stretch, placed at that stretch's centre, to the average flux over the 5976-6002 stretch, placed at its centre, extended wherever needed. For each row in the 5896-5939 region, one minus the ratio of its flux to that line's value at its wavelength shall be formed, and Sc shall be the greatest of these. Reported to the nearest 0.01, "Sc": 0.08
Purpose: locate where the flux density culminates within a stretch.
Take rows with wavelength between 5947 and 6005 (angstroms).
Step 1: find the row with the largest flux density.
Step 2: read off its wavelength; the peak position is 5947.51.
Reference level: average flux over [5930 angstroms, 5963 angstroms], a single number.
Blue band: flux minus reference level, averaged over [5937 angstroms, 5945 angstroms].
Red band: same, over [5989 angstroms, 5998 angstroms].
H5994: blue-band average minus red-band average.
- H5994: 1.1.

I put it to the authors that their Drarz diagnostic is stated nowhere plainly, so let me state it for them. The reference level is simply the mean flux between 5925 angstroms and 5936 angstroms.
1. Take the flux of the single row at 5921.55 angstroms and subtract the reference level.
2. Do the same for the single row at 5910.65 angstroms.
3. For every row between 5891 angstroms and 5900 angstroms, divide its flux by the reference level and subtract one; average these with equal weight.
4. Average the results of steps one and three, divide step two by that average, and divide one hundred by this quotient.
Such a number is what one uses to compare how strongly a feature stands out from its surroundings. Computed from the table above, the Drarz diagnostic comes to 47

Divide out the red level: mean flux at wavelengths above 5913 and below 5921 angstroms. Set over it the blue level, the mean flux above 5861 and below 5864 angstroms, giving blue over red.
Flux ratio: 1.05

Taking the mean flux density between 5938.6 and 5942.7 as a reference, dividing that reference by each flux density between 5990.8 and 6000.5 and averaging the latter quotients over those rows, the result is 1.04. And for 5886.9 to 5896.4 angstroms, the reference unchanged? 1.38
